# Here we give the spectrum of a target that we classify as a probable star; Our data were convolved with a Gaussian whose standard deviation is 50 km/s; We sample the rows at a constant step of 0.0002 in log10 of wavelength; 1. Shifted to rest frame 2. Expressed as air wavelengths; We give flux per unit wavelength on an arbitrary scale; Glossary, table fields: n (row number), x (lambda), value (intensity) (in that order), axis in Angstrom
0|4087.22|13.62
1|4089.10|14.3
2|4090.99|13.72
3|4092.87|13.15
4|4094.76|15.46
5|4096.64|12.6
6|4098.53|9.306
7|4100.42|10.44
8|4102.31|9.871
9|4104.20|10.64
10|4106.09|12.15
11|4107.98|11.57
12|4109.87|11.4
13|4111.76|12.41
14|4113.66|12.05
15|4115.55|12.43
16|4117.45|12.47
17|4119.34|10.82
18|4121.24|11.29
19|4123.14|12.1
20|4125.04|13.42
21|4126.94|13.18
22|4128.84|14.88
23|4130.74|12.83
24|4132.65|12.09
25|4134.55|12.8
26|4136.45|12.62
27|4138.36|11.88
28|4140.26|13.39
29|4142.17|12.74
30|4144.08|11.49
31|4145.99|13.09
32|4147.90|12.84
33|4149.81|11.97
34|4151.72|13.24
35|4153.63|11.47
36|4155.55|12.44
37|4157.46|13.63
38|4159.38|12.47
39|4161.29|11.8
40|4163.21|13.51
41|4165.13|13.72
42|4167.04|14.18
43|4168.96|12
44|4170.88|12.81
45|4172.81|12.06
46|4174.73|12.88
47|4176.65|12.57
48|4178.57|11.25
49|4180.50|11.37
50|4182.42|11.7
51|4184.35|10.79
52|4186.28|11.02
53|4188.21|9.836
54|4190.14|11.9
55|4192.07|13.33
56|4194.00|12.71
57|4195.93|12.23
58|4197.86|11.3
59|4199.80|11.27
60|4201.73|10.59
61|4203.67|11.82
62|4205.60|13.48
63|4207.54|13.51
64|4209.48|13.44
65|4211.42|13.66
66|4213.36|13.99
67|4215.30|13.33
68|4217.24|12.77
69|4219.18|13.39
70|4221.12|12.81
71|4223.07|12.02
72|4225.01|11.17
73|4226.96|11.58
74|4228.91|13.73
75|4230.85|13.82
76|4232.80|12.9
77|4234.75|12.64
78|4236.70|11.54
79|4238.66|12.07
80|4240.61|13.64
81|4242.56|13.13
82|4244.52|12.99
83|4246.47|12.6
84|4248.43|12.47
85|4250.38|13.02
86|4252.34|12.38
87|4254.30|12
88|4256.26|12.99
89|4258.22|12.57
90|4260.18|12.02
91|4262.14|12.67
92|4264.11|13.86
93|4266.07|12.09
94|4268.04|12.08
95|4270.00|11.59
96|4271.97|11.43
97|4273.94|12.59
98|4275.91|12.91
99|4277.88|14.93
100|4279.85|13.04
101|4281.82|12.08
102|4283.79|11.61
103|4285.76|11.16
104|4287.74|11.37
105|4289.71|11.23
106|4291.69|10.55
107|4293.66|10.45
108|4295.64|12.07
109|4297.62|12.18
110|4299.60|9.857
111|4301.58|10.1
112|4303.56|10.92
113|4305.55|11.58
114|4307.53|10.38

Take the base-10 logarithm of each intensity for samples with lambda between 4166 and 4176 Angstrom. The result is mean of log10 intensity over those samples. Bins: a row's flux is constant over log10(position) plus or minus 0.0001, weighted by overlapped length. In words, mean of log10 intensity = 1.11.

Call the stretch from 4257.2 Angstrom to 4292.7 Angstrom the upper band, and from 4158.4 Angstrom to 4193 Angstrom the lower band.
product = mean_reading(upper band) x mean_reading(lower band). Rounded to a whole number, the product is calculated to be 149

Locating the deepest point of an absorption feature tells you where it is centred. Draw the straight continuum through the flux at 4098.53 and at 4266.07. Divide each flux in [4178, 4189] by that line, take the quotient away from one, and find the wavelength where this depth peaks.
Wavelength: 4188.21 Angstrom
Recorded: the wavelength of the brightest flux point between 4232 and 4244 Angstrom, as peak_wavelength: 4240.61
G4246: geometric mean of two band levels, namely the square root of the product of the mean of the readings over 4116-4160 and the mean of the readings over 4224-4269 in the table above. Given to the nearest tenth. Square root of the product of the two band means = 12.6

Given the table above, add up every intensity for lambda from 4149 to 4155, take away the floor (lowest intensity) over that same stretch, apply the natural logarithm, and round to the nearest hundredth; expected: 3.23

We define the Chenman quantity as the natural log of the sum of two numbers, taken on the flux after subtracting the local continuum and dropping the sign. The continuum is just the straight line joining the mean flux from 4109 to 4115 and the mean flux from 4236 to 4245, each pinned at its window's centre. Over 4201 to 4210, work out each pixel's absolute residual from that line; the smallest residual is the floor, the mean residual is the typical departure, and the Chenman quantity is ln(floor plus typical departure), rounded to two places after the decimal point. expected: 0.56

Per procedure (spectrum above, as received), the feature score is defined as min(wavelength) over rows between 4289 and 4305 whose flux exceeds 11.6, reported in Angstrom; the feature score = 4295.64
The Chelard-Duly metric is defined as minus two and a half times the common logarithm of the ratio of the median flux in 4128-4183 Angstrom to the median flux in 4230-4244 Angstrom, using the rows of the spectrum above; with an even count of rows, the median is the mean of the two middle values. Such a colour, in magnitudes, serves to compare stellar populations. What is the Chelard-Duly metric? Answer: 0.024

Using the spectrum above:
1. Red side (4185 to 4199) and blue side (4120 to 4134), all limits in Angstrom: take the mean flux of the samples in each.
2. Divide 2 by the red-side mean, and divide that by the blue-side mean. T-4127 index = 0.0133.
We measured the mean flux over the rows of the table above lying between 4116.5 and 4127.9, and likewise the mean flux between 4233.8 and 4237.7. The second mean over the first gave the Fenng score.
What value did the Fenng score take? 0.99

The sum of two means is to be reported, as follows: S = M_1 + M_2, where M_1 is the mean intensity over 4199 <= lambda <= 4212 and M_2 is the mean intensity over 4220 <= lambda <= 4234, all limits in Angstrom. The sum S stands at 25.1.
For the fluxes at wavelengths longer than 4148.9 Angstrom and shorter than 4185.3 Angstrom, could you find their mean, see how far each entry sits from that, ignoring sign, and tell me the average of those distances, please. 0.77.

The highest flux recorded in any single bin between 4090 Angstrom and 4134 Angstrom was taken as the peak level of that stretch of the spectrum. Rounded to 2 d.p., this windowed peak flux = 15.46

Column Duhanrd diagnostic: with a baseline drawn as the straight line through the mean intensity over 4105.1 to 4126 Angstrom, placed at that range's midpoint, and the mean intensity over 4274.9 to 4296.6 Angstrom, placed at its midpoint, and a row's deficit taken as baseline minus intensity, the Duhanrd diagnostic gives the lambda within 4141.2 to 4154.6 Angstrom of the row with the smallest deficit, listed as 4151.72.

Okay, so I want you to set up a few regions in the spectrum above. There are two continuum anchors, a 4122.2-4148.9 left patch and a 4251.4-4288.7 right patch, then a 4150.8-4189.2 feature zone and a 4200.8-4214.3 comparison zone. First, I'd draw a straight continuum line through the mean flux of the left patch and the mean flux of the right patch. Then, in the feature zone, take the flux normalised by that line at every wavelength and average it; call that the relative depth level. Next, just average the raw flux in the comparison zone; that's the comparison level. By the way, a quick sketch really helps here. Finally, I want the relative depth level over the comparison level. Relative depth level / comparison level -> 0.0745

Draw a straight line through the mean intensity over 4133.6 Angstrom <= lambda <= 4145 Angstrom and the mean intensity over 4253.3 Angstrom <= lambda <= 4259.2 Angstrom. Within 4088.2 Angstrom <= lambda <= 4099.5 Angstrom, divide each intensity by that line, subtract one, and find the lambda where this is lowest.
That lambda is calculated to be 4098.53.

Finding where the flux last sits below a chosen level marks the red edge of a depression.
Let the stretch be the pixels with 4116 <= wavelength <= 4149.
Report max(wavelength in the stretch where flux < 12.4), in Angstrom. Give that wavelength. 4144.08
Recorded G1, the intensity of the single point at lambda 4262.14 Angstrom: 12.67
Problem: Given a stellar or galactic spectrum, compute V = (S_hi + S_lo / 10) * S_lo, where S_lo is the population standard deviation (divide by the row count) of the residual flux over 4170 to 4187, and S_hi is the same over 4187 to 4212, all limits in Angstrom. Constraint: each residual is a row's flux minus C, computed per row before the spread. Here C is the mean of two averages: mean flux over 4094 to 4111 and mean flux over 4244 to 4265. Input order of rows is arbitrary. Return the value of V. 0.94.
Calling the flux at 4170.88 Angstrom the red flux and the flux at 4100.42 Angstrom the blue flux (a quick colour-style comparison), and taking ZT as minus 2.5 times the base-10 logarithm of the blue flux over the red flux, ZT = 0.22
